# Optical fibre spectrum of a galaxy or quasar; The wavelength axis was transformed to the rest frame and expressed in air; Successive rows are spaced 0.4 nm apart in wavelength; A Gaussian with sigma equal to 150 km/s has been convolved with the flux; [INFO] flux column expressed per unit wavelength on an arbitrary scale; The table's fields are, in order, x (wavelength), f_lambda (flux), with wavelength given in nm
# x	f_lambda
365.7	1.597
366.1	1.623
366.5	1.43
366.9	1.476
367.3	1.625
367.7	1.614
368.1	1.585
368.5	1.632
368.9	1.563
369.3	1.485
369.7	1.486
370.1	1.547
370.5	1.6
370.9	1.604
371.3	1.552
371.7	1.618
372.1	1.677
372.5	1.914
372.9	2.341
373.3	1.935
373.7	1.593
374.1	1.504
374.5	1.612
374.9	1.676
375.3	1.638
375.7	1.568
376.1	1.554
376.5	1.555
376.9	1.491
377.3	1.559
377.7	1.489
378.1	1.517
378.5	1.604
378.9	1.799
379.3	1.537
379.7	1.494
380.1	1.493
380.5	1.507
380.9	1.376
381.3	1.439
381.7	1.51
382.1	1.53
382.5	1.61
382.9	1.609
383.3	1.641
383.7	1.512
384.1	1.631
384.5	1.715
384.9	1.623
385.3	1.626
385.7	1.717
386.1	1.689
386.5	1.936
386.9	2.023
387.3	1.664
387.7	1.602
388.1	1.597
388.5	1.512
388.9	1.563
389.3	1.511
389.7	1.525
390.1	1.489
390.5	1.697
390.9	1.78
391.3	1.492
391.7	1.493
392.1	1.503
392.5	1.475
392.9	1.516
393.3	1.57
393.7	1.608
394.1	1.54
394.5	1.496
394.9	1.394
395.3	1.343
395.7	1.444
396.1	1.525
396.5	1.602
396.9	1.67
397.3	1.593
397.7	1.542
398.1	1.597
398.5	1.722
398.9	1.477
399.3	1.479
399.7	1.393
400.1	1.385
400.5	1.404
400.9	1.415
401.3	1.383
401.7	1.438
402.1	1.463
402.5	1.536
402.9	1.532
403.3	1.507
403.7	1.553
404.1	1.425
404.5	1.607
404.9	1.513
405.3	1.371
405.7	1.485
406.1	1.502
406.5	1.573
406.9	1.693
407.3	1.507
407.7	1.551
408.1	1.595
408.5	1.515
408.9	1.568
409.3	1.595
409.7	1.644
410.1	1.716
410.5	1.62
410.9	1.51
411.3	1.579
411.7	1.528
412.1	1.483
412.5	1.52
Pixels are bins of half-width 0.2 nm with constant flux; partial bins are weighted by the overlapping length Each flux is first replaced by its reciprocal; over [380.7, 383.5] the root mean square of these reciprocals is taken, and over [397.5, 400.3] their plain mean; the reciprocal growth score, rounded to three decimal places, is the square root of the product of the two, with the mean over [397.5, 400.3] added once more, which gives 1.325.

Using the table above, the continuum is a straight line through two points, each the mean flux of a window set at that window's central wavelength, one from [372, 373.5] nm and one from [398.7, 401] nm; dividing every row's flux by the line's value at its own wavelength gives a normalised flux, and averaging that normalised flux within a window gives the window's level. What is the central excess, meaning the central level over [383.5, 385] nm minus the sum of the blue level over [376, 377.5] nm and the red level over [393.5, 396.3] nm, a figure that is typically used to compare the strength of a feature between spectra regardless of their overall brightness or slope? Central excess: -0.85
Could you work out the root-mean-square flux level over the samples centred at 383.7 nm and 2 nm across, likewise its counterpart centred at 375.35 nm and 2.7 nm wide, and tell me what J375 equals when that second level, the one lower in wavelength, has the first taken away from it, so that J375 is -0.04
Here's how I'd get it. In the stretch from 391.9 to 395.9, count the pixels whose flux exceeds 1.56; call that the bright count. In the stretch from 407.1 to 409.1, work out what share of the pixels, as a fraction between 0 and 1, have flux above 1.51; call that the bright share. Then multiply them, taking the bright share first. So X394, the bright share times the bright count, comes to 1.6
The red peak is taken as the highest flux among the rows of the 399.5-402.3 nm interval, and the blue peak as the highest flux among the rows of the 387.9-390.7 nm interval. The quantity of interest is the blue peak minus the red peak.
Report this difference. 0.23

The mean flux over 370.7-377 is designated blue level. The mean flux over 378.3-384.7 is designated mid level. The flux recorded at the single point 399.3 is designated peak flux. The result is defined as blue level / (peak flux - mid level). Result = -20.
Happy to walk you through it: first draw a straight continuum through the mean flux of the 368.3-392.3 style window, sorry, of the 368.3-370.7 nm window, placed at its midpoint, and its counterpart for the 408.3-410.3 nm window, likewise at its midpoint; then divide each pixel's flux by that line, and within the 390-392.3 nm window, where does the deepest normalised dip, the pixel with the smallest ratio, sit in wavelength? 390.1 nm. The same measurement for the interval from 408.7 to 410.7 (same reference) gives 408.9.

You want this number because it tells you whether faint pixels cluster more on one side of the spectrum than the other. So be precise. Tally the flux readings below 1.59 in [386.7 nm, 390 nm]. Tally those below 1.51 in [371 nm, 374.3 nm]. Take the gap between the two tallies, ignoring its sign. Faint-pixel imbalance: 3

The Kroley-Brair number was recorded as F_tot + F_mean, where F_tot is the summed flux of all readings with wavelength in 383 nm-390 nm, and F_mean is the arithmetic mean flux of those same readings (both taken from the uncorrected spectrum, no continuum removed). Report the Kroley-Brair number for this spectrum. 29.7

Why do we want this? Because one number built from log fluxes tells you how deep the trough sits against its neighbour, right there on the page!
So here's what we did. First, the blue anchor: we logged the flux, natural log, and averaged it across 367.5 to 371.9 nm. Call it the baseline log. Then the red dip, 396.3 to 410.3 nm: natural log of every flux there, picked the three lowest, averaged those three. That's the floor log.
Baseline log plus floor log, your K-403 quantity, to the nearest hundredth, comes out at 0.77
